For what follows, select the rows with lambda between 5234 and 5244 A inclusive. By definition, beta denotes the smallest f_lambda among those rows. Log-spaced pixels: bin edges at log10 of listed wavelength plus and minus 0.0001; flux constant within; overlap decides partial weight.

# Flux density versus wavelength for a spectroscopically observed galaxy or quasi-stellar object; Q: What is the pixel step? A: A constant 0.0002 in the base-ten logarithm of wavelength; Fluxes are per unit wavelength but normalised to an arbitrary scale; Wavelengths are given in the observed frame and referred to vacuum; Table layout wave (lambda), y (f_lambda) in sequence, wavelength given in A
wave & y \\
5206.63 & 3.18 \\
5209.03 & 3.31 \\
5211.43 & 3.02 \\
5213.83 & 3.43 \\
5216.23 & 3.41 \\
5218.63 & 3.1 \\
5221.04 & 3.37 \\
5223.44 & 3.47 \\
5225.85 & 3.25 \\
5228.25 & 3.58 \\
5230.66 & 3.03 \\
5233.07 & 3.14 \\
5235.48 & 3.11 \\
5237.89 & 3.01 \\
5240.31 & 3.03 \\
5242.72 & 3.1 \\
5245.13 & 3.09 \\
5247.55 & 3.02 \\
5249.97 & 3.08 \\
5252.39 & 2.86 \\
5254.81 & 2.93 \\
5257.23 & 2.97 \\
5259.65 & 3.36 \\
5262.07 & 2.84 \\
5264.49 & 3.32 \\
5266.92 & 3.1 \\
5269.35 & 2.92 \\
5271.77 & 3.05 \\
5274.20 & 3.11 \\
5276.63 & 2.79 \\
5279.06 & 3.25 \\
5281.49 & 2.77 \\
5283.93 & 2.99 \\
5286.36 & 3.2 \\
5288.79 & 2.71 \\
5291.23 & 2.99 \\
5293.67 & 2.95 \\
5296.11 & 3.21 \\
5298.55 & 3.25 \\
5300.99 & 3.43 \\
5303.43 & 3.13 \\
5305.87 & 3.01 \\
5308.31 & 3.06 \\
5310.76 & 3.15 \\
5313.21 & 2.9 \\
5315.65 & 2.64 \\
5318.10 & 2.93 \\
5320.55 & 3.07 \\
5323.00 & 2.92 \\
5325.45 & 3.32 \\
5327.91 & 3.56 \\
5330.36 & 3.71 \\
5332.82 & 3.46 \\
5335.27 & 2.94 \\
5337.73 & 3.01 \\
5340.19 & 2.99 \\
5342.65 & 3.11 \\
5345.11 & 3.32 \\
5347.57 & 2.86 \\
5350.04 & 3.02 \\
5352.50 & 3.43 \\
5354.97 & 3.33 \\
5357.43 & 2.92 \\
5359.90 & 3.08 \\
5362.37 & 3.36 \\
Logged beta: 3.01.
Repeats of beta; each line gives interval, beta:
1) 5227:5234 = 3.03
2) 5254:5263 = 2.84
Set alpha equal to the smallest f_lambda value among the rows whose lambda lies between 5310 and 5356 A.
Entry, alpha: 2.64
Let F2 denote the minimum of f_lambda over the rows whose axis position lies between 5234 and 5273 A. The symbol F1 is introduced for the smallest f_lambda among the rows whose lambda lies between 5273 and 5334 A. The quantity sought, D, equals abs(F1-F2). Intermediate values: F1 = 2.64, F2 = 2.84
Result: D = 0.20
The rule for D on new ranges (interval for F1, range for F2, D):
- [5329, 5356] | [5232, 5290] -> 0.15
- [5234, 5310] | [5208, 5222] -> 0.31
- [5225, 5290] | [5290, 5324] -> 0.07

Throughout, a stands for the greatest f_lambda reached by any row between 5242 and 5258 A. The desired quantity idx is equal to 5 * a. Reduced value 15.5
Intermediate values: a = 3.1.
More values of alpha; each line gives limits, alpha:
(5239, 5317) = 2.64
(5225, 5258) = 2.86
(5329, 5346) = 2.94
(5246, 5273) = 2.84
